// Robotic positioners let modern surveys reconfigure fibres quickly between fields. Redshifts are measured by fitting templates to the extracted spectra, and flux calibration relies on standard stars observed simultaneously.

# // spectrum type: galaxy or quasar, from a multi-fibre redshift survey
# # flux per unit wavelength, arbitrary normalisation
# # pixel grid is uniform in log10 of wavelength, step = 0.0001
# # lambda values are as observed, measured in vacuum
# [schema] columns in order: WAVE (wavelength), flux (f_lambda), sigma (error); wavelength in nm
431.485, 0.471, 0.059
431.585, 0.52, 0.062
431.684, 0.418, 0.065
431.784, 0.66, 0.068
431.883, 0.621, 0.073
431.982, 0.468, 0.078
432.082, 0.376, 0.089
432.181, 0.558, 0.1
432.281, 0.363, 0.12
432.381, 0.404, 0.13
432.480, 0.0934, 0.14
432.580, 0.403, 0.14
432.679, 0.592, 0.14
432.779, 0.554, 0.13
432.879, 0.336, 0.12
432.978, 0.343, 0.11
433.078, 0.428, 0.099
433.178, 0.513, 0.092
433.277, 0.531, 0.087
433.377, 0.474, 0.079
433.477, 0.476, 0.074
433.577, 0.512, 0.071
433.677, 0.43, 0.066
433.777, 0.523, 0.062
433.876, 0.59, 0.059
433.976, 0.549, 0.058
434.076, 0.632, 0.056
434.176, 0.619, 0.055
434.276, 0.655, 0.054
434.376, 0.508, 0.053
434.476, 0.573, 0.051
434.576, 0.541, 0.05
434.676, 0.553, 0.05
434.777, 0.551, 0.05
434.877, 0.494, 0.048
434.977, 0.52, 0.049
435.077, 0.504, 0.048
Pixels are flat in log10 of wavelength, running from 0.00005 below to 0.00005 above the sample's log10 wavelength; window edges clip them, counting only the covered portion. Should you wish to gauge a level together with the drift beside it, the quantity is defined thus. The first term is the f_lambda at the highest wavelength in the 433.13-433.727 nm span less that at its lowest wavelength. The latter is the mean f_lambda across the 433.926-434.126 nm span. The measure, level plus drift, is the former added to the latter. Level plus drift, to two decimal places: 0.51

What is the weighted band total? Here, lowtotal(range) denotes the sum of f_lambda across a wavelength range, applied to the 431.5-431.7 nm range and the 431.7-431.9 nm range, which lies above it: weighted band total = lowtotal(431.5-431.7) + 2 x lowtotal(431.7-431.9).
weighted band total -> 3.5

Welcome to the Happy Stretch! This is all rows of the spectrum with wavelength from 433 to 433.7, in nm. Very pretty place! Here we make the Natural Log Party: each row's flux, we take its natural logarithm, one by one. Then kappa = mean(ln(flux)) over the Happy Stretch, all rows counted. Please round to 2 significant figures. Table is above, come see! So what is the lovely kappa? -0.74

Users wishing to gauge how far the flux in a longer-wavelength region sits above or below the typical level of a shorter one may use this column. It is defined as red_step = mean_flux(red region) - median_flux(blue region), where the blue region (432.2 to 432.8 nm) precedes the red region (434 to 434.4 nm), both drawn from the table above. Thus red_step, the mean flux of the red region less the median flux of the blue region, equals 0.20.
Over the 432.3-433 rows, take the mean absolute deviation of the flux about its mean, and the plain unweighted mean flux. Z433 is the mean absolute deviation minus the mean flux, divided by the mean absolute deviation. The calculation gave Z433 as -2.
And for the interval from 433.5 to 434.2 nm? -9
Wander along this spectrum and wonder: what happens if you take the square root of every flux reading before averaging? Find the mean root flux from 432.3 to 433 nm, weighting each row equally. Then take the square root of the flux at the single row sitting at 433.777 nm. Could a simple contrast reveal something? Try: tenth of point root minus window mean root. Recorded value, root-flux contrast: -0.54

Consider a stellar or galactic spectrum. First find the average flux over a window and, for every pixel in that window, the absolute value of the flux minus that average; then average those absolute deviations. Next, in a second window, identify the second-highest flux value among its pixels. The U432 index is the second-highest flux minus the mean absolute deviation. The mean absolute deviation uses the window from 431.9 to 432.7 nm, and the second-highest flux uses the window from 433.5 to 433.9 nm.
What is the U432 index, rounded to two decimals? 0.42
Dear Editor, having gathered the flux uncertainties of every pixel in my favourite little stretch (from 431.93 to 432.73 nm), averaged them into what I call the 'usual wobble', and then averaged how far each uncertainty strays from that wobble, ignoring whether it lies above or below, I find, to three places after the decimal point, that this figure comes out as 0.021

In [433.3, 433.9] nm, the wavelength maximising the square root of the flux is 433.876 nm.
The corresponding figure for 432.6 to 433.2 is 432.679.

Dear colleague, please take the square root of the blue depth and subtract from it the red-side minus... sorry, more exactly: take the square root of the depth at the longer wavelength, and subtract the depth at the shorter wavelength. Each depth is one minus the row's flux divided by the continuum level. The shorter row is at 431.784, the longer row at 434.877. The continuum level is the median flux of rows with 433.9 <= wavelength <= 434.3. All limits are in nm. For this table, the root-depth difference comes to 0.5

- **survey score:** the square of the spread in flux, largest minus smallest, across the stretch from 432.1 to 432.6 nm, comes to 0.22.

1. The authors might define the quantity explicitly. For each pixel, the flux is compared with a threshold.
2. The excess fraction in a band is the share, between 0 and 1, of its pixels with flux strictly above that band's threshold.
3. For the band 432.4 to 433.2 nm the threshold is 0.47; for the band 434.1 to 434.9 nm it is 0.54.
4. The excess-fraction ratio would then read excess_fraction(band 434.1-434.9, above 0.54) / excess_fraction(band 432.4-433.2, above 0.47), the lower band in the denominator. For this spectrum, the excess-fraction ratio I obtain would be 2.0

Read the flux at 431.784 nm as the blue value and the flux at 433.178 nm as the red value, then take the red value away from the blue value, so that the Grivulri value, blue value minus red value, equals 0.15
